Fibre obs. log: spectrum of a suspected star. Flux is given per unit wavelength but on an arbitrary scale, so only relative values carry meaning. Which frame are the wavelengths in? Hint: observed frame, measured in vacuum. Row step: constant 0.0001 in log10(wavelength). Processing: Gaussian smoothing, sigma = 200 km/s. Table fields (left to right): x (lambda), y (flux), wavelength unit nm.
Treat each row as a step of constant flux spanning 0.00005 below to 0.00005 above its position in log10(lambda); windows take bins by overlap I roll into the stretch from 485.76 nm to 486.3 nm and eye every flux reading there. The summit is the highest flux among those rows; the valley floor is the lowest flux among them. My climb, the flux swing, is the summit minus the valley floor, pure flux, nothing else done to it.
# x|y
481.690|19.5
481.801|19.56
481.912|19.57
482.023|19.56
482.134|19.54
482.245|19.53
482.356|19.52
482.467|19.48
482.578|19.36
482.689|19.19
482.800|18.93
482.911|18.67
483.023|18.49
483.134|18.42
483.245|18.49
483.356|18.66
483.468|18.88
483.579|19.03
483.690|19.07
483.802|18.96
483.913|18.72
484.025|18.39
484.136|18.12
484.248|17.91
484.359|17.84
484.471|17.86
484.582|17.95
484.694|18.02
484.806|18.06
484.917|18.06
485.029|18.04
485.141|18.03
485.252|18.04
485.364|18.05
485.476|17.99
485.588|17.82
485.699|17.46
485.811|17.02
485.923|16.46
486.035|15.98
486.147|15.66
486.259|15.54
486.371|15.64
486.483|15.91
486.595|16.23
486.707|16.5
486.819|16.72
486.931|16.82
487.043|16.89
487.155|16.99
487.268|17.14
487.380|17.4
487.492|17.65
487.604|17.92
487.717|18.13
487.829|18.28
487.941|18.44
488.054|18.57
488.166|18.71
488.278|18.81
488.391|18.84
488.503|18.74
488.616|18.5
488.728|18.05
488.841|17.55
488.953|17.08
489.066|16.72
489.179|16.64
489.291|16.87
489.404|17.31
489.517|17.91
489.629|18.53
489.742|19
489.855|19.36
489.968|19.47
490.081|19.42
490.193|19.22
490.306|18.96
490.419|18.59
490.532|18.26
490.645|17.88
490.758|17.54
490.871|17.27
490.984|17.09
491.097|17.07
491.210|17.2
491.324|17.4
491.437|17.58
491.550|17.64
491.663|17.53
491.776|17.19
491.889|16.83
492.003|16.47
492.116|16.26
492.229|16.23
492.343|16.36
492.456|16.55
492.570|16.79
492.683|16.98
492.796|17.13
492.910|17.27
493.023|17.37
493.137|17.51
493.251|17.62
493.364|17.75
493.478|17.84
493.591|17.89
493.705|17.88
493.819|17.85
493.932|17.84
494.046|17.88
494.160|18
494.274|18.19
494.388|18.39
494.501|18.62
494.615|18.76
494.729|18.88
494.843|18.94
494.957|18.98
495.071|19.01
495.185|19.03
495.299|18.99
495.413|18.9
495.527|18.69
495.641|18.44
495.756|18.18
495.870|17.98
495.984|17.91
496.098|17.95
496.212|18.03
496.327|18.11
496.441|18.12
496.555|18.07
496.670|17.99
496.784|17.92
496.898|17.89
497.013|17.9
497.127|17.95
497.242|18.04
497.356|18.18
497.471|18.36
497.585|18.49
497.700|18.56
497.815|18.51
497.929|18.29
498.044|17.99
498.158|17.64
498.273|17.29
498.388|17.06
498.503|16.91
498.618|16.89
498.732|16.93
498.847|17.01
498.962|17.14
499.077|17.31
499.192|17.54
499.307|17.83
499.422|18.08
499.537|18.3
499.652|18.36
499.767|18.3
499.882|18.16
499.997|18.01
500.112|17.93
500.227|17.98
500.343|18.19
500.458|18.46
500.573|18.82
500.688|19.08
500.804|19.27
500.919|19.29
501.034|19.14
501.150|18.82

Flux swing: 1.48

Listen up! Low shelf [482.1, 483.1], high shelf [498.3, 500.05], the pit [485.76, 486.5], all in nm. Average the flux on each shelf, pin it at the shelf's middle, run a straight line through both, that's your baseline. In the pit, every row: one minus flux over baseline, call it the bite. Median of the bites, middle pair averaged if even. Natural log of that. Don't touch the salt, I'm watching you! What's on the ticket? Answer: -1.9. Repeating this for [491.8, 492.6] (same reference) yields -2.3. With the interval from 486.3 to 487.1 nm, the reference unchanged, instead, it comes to -2.1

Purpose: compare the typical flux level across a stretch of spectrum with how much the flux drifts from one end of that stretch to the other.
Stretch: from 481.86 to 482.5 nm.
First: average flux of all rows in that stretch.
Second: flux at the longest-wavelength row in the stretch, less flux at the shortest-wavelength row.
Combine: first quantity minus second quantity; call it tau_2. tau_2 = 19.6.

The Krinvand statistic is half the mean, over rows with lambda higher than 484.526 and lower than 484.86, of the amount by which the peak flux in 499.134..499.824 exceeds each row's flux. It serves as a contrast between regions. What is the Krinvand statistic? 0.18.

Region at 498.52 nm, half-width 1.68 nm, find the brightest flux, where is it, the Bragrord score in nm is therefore 497.700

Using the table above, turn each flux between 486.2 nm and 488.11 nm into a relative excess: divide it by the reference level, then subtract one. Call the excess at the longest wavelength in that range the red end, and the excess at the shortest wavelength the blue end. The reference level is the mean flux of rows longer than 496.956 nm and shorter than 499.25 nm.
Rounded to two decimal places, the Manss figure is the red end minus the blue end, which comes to 0.17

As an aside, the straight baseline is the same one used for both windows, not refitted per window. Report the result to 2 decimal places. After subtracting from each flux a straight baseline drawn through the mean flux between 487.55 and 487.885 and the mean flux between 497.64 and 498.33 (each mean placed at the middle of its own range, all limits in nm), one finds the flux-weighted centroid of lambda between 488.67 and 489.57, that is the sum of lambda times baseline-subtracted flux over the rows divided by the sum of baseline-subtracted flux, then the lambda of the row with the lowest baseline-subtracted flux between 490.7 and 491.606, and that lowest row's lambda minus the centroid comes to 1.95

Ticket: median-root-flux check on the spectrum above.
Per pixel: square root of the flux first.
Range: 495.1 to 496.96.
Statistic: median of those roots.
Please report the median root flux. 4.25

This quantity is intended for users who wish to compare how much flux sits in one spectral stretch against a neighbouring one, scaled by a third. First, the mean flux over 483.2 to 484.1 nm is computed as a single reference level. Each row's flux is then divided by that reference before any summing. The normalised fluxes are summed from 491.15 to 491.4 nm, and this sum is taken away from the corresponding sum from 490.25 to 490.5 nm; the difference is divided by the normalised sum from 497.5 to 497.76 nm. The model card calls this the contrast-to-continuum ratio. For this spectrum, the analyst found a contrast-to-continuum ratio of 0.080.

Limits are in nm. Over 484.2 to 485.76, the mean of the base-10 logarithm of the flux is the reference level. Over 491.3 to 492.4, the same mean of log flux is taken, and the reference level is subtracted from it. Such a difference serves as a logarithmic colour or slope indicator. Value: -0.025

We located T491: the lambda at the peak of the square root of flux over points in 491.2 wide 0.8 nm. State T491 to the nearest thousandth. 491.550 nm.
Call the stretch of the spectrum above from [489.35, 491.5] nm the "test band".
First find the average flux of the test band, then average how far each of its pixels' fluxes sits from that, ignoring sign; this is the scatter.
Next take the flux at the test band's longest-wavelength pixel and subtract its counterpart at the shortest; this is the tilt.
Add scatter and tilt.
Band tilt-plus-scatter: 1.0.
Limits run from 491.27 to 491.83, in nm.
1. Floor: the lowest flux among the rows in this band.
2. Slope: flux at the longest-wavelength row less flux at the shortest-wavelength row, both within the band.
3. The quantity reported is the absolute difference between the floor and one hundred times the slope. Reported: 38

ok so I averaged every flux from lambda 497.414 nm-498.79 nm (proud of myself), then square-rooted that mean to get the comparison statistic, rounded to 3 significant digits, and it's 4.21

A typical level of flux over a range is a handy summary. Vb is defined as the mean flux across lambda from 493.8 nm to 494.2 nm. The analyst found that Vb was 17.9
